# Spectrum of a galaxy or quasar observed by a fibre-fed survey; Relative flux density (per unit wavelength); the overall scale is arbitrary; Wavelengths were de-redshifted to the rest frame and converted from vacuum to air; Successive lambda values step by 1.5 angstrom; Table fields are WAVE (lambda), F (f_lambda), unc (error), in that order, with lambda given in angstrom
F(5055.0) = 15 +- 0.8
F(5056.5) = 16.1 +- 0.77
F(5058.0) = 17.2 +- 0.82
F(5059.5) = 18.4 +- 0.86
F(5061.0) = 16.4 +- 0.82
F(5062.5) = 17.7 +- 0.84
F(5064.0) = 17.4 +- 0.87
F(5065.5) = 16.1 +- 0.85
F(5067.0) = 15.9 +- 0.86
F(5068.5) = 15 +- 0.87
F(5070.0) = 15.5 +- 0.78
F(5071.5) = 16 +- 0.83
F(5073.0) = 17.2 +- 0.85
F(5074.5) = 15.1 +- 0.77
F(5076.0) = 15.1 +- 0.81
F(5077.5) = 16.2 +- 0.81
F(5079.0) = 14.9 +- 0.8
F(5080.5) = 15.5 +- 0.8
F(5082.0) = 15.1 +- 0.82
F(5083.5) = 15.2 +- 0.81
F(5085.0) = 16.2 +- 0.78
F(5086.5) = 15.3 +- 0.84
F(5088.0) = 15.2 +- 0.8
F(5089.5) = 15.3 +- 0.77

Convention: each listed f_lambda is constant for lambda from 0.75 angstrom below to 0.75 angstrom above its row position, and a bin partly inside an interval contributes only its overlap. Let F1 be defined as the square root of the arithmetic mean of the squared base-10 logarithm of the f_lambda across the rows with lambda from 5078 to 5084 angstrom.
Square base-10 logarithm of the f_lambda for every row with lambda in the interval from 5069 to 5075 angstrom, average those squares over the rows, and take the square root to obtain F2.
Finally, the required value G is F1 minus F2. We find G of -0.02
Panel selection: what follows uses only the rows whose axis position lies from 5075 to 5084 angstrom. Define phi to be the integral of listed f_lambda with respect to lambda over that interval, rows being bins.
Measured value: 138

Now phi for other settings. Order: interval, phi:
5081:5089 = 123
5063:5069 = 97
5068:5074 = 96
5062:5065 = 52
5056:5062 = 103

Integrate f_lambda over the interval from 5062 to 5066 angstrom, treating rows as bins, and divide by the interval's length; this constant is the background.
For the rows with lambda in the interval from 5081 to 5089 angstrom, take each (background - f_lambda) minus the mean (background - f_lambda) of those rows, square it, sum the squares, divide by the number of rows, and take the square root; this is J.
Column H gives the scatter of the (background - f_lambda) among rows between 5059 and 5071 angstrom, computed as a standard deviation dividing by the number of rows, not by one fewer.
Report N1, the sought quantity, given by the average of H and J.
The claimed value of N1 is 0.75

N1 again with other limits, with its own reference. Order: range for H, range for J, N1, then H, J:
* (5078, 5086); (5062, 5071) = 0.71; 0.45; 0.974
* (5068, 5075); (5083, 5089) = 0.61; 0.80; 0.421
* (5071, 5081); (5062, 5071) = 0.86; 0.75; 0.974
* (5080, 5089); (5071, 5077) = 0.62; 0.37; 0.862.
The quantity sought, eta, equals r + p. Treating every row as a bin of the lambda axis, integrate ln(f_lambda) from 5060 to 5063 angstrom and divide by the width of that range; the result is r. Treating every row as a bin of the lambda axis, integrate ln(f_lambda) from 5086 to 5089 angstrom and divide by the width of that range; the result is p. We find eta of 5.56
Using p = 2.72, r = 2.84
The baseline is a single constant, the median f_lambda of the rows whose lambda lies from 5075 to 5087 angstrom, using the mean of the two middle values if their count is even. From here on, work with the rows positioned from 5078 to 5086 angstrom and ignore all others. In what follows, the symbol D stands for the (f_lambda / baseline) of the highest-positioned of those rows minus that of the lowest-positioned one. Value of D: 0.085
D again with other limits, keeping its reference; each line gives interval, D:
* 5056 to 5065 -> 0.085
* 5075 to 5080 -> -0.013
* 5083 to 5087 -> 0.007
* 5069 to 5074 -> 0.111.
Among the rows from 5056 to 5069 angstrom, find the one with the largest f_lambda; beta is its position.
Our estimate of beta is 5059.5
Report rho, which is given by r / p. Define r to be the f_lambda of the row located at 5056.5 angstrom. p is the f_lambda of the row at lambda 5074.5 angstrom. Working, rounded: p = 15.1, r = 16.1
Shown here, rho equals 1.07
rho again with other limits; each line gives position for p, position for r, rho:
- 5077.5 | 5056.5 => 0.99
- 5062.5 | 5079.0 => 0.84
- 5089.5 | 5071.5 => 1.05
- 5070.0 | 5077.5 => 1.05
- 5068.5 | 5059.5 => 1.23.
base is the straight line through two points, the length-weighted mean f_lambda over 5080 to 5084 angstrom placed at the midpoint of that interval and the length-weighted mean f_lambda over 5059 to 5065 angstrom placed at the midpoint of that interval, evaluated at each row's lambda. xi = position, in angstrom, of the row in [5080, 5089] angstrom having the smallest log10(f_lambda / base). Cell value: 5082.0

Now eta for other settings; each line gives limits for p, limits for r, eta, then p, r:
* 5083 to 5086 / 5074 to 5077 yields 5.47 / 2.75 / 2.72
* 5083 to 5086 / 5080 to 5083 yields 5.48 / 2.75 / 2.73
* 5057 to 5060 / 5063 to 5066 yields 5.69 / 2.87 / 2.83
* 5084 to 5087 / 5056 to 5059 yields 5.58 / 2.76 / 2.82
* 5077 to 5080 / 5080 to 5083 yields 5.47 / 2.74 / 2.73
